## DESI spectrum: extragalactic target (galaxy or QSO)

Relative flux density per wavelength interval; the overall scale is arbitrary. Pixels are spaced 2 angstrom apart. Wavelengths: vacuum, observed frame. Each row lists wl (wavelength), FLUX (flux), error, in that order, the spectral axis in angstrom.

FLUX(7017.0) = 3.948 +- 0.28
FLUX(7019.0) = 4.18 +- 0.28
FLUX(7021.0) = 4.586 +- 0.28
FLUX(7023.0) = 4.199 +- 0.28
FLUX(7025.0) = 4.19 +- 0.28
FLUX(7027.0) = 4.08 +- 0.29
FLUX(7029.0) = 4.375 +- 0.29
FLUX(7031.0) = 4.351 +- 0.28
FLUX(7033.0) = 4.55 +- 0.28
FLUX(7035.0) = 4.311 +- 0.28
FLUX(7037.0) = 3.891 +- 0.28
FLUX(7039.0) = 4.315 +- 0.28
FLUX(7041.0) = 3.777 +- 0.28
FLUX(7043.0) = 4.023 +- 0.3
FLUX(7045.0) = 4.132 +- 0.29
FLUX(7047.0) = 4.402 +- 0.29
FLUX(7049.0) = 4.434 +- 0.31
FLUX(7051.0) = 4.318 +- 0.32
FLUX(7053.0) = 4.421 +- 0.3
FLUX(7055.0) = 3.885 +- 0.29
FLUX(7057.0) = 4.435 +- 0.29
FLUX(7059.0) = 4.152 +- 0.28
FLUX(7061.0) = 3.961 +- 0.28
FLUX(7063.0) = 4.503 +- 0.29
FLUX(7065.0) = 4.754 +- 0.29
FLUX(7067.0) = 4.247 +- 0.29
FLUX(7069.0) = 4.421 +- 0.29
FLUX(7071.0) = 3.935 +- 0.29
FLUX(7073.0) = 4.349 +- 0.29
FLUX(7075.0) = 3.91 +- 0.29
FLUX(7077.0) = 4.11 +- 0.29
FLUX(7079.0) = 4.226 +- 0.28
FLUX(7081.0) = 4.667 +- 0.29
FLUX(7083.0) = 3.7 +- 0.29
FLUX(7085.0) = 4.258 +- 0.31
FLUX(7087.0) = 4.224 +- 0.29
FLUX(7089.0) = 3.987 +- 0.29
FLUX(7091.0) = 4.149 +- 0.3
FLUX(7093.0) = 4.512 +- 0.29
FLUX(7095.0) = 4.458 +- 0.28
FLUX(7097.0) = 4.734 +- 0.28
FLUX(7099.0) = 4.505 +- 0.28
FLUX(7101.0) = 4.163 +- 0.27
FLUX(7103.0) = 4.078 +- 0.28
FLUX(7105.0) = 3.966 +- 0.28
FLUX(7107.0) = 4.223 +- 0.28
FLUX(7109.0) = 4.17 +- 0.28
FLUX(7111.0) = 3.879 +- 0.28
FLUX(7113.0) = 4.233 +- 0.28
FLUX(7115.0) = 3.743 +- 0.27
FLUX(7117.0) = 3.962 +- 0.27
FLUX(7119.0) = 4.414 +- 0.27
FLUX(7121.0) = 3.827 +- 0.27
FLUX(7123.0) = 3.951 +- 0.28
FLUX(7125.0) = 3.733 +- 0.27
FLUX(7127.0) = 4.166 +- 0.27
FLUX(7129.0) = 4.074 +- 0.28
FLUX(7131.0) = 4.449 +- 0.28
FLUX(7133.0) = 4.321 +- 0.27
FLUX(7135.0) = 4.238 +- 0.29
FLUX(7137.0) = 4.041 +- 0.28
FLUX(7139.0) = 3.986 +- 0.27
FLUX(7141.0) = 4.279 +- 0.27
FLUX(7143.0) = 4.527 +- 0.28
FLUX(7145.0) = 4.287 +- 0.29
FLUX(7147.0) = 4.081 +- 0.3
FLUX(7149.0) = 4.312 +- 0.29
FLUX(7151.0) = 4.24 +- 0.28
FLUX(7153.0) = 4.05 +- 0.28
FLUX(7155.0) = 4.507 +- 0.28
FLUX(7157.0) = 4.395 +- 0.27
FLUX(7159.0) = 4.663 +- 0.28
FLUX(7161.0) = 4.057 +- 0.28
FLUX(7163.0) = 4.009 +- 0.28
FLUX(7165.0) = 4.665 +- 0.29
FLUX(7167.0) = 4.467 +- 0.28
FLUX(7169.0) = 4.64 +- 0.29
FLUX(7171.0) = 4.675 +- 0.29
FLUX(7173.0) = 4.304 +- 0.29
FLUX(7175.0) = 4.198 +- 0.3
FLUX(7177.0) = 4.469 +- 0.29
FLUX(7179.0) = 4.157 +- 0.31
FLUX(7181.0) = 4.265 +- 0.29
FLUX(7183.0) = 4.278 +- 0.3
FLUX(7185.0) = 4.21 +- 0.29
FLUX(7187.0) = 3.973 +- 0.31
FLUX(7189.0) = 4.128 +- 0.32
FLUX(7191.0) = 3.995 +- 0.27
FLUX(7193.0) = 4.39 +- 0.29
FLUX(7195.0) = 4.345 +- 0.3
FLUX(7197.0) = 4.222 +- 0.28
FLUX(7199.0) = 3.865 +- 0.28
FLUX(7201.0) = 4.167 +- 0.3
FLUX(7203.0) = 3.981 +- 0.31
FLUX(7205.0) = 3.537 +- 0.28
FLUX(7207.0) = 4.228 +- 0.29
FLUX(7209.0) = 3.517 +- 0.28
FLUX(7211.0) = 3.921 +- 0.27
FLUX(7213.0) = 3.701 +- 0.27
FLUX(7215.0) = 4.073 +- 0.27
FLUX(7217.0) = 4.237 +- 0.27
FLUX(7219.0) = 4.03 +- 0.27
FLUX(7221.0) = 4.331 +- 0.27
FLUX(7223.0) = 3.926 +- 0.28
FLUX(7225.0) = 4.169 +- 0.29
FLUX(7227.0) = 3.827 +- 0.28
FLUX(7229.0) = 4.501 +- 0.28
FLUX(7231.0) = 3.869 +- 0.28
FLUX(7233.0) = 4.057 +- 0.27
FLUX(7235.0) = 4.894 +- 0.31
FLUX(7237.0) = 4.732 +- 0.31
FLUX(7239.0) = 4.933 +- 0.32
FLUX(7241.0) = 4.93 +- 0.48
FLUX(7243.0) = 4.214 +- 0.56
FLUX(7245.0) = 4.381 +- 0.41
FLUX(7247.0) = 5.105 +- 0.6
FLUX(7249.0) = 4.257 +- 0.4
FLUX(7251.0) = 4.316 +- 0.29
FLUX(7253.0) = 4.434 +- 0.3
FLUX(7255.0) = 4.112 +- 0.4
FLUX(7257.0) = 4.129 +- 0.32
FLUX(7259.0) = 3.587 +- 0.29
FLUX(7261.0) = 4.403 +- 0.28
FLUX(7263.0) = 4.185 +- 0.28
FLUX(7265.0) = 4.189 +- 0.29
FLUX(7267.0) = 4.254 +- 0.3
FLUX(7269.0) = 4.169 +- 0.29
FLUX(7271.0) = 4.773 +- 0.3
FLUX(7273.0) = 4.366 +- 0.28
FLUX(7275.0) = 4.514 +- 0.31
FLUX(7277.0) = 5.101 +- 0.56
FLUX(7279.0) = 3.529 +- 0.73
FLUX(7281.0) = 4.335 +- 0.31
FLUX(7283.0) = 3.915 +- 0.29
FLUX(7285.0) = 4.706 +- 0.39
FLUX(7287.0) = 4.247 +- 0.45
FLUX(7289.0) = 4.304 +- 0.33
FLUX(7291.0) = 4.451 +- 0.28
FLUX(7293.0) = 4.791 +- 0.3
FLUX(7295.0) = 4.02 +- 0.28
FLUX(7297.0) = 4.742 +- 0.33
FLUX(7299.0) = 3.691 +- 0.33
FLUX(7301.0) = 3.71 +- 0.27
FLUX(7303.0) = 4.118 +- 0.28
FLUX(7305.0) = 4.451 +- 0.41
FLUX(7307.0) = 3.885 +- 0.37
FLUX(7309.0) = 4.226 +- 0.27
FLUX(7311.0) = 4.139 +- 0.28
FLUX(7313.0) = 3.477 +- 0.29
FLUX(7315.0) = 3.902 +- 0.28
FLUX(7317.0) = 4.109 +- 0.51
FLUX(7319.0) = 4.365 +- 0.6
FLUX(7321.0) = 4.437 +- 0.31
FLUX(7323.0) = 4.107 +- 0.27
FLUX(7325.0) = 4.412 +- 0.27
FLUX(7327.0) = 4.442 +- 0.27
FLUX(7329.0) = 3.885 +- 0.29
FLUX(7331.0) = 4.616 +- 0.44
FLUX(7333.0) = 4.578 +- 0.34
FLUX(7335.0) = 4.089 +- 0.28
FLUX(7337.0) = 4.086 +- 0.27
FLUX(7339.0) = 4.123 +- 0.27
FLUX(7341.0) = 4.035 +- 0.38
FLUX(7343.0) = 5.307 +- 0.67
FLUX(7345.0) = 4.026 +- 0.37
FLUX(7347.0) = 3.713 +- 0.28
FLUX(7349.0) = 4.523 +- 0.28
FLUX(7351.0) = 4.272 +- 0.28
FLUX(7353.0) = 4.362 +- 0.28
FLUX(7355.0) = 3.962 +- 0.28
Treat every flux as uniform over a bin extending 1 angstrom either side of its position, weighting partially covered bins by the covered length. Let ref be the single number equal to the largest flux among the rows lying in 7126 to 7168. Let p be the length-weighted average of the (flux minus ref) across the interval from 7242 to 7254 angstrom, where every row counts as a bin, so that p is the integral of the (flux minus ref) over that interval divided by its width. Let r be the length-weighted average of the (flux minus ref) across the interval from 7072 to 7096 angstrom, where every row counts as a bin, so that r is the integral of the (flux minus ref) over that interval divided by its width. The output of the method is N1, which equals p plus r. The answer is -0.67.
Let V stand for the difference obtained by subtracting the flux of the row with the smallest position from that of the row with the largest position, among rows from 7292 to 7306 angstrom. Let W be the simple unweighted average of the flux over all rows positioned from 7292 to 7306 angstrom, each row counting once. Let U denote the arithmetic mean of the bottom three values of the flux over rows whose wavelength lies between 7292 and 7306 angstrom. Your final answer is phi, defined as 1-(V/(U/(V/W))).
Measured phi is 0.993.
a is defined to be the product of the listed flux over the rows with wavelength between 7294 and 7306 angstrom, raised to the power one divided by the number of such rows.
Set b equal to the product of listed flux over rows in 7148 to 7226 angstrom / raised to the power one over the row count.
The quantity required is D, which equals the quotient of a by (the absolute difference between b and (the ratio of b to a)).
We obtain 1.30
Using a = 4.10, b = 4.18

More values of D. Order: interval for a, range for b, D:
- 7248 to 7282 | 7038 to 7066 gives 1.31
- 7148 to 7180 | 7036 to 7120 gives 1.35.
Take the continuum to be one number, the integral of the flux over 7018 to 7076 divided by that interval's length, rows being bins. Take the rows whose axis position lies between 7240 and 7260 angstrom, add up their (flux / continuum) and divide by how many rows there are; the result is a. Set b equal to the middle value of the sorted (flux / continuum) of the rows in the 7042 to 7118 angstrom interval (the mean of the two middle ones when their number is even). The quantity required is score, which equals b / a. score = 0.97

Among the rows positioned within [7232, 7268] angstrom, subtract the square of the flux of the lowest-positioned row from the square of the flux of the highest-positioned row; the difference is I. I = 2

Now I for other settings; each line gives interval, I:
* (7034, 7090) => -3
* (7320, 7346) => -3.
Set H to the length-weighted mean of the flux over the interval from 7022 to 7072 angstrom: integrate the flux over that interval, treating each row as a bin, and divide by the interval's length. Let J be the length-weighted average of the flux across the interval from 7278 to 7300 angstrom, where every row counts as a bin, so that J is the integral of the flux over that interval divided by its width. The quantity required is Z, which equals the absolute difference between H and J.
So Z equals 0.01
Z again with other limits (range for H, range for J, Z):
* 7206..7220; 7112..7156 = 0.20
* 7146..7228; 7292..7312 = 0.00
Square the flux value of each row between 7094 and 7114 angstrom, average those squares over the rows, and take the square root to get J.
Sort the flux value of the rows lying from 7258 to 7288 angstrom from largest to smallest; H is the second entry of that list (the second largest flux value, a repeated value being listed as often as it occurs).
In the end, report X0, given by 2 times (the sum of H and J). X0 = 18.0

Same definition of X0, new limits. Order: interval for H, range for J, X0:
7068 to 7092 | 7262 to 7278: 17.8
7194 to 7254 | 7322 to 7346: 18.5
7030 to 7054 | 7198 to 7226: 16.8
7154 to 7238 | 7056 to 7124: 17.9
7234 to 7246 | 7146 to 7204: 18.4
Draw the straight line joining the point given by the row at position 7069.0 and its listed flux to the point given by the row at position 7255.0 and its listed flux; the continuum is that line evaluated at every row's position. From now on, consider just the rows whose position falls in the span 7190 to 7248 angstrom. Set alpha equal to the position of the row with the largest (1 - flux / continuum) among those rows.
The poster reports 7209.0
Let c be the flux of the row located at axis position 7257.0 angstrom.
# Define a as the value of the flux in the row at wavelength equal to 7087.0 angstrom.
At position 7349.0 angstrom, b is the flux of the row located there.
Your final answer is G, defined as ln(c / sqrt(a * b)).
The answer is -0.06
